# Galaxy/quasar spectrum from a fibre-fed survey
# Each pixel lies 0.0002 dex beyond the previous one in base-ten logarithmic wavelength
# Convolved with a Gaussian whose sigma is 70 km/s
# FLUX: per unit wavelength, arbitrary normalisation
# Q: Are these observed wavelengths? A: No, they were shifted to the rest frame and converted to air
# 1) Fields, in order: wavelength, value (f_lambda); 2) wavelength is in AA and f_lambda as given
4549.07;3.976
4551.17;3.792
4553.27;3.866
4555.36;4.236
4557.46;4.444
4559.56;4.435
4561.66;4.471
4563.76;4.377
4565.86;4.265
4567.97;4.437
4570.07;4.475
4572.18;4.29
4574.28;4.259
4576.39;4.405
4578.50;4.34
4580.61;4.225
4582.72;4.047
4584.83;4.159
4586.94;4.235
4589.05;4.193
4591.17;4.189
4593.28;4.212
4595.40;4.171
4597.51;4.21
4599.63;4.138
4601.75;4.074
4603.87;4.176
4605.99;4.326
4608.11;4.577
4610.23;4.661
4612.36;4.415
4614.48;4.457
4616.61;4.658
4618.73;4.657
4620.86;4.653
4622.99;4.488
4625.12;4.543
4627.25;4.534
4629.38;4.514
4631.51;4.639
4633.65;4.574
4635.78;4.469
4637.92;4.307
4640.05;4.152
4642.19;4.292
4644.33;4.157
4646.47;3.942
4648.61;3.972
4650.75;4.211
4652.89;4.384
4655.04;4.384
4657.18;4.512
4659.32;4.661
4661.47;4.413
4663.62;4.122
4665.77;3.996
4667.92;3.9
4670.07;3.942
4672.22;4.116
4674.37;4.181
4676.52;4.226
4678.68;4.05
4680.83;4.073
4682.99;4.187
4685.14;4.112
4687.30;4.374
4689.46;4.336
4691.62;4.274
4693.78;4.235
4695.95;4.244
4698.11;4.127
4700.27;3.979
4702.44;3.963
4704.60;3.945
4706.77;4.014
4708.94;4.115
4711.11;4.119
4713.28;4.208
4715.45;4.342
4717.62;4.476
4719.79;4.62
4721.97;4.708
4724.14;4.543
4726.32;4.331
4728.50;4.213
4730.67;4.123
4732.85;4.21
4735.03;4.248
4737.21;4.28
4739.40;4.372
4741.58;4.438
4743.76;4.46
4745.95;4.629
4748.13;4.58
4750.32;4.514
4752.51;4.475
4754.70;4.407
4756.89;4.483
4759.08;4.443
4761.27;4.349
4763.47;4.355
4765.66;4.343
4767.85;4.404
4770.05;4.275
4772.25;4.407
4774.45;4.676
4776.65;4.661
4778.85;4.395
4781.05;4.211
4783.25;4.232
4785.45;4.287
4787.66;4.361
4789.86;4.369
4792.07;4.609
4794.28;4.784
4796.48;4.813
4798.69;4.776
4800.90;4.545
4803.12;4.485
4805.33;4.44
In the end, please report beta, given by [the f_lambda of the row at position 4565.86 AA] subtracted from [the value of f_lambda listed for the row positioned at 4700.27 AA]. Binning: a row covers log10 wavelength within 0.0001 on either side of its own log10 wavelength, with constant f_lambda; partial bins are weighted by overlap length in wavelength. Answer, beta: -0.29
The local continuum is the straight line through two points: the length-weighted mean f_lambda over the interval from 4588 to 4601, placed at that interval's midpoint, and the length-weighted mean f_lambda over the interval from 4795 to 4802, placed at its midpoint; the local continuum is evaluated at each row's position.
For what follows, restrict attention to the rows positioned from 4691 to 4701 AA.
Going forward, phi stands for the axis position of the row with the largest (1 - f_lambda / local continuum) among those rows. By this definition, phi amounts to 4700.27 AA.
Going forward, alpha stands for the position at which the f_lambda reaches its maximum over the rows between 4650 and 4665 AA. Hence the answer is 4659.32 AA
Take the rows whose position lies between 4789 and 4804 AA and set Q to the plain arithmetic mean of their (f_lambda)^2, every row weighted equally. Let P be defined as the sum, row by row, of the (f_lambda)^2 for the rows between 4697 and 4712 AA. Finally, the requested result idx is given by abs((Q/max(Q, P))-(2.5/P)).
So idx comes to 0.17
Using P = 114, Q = 21.4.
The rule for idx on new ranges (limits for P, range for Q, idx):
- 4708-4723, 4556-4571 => 0.13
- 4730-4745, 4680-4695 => 0.12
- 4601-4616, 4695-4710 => 0.10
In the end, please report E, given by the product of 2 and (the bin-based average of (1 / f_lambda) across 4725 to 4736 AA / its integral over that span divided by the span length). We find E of 0.47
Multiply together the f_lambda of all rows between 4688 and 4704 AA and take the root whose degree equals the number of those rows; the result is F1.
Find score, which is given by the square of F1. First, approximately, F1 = 4.16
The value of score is 17.3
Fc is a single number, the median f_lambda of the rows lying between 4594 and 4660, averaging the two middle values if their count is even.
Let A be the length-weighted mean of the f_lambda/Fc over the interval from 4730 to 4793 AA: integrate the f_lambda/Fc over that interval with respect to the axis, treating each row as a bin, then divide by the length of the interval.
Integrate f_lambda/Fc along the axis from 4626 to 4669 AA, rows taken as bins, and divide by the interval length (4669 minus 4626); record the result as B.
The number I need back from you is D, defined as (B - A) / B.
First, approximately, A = 1.00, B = 0.98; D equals -0.022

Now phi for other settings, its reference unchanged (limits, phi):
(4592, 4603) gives 4601.75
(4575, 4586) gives 4582.72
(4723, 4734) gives 4730.67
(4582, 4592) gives 4582.72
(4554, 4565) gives 4555.36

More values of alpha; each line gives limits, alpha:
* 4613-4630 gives 4616.61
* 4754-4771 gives 4756.89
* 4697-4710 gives 4698.11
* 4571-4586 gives 4576.39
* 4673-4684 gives 4676.52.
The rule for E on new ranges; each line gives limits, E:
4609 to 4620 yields 0.44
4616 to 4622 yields 0.43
